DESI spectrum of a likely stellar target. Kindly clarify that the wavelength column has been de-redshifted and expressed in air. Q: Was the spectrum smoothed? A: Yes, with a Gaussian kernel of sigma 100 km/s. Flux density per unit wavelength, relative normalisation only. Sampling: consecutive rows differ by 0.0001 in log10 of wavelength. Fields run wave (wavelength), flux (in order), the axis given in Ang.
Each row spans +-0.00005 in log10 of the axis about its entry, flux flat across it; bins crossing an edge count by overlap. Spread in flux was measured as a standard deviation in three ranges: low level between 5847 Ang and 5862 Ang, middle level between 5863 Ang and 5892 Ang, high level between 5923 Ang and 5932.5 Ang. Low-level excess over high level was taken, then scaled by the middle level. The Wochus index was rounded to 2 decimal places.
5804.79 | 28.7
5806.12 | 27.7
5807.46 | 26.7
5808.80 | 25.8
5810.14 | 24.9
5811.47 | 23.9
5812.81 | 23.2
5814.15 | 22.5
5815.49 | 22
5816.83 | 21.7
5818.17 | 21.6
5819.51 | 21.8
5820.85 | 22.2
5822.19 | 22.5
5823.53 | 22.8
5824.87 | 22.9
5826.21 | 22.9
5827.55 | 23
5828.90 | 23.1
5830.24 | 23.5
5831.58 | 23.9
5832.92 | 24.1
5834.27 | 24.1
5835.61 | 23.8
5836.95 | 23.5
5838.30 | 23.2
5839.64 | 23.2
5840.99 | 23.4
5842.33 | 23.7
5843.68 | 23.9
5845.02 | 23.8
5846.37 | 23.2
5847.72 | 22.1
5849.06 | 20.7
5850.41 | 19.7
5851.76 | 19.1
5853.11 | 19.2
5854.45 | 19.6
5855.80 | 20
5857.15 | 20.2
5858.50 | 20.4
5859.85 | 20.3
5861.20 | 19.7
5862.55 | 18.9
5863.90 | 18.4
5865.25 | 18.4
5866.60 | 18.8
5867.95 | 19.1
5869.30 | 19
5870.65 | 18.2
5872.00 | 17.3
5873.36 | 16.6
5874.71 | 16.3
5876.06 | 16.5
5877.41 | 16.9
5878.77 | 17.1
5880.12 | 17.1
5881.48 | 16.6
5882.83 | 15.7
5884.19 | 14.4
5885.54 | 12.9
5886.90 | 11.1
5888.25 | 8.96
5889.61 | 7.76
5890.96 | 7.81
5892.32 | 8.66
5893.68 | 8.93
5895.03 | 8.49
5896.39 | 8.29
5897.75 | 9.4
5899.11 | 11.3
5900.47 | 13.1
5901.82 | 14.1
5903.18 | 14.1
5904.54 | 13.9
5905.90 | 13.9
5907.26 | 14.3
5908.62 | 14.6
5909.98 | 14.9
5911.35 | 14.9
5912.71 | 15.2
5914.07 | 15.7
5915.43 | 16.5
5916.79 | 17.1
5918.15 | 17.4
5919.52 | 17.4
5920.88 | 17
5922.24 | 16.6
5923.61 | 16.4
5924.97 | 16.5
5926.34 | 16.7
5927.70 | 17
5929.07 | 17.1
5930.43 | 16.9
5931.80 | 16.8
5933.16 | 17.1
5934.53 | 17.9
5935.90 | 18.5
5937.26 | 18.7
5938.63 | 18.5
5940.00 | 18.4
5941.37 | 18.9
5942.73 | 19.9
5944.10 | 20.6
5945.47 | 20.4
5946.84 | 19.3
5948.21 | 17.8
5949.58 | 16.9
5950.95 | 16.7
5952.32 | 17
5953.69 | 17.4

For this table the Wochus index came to 0.16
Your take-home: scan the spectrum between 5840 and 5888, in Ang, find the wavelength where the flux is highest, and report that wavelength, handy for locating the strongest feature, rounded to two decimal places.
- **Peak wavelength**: 5843.68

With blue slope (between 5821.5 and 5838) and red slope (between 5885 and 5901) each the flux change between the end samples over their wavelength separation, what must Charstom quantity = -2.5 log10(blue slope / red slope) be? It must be -1.8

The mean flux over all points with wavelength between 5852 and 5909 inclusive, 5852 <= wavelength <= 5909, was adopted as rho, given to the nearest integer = 15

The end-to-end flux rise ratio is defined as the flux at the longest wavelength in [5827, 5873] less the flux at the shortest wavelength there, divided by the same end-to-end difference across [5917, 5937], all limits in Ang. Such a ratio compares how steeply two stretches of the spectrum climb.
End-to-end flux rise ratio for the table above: -5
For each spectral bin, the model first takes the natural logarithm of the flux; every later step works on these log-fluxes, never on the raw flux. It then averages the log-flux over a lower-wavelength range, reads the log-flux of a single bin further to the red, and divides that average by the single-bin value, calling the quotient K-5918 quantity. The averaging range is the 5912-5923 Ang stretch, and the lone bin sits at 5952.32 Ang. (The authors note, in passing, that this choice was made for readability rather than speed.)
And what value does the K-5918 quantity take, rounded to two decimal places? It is 0.99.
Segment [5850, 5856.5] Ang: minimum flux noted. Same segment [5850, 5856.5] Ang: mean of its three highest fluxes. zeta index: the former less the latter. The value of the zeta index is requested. -0.7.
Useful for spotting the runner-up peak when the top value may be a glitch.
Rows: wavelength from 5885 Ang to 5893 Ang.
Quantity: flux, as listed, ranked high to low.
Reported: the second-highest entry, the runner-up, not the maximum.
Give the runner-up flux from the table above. 11.1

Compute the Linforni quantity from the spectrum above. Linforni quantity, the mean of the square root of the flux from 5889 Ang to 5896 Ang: 2.9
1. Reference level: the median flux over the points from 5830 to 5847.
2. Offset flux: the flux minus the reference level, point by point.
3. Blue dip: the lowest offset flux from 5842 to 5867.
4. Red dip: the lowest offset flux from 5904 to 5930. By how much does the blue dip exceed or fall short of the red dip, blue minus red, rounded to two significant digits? 4.5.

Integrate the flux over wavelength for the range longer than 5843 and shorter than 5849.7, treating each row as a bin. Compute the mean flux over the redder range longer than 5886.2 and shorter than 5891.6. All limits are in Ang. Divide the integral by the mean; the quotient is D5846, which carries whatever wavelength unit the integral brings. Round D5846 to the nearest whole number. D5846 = 17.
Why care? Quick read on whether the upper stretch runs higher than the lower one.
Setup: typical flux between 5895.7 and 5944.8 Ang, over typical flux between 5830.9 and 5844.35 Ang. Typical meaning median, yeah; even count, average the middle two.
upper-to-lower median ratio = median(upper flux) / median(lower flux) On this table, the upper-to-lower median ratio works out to 0.70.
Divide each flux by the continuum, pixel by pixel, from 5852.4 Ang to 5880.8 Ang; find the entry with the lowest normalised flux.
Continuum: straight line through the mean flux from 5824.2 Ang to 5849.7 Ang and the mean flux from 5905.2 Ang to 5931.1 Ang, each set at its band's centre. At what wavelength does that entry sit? 5874.71 Ang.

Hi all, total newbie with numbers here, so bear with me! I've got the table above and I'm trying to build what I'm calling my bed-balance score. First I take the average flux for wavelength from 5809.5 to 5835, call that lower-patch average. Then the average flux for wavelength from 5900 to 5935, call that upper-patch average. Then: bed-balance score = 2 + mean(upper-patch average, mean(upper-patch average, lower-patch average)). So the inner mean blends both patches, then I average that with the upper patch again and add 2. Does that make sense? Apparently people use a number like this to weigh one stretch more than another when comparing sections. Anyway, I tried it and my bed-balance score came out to 19.7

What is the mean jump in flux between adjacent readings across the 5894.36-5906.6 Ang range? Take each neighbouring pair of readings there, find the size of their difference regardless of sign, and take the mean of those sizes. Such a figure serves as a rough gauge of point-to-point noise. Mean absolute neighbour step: 0.78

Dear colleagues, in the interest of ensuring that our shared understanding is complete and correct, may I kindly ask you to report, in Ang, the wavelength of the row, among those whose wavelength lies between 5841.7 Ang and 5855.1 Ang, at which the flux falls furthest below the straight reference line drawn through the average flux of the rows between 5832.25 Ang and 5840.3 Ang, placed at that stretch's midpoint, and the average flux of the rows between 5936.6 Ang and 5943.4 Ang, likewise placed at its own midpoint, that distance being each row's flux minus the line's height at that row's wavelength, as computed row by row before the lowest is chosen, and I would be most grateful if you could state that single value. 5851.76 Ang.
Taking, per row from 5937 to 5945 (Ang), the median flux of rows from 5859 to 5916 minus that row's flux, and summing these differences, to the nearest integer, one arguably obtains -25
